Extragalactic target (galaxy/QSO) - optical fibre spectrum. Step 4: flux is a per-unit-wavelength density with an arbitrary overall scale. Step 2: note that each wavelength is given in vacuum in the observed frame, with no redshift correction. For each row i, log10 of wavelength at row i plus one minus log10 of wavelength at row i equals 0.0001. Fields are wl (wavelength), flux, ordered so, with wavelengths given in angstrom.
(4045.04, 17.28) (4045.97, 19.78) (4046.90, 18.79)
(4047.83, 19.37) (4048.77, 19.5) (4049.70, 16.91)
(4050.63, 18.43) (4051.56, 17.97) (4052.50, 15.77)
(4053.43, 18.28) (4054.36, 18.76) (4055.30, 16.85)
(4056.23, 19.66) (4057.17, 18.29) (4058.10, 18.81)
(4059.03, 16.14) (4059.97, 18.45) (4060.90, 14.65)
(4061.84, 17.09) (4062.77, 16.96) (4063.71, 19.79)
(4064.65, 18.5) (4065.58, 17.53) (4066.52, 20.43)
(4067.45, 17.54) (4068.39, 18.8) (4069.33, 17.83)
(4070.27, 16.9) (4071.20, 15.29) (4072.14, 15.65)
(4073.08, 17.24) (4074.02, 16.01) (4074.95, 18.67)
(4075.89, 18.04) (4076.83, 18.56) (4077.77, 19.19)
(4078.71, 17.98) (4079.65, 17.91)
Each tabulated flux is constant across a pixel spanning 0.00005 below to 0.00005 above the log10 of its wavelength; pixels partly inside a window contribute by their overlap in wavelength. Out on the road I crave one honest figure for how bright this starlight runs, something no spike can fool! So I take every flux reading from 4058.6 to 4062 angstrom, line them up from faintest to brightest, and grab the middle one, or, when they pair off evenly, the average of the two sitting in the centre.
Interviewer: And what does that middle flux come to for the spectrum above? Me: 16.6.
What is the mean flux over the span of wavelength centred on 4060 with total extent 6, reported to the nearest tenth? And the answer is 17.2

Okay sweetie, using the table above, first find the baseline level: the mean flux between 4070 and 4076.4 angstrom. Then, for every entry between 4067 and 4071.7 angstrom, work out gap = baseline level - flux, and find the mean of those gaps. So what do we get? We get -0.4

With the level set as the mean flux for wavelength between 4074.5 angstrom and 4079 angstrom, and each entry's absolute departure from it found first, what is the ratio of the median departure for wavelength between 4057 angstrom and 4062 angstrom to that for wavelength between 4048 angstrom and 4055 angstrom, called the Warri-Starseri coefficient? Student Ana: 1.7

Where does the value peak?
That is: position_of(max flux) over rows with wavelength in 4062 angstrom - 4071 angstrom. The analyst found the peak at 4066.52 angstrom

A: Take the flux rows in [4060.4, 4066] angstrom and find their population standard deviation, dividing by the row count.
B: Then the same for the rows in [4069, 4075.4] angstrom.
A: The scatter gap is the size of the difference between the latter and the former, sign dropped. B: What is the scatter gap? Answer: 0.44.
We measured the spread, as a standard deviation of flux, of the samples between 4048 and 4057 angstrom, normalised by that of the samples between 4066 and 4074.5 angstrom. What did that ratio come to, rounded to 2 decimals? 0.80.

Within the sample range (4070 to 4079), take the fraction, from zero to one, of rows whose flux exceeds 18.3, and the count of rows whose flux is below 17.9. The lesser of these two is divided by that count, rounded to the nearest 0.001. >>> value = 0.060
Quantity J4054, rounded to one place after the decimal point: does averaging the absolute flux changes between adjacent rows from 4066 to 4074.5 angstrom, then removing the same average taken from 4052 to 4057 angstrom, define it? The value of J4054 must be -0.6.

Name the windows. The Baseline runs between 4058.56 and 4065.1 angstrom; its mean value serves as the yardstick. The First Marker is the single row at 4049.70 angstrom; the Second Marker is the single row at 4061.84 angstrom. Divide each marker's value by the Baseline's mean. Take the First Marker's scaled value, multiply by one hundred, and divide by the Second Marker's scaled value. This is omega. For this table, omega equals 99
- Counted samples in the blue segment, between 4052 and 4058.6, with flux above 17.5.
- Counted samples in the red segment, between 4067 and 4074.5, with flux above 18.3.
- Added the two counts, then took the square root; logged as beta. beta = 2.45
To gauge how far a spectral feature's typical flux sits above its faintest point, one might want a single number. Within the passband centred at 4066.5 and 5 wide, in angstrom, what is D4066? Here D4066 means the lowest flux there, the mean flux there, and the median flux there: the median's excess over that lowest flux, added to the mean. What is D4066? 19.5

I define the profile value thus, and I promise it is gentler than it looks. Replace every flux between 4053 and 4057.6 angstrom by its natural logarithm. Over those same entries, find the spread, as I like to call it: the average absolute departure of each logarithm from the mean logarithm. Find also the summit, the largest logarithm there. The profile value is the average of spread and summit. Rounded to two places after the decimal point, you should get 1.51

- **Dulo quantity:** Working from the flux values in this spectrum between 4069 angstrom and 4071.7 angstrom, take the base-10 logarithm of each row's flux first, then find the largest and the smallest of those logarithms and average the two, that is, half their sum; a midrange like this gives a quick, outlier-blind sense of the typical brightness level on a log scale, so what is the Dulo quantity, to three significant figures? 1.22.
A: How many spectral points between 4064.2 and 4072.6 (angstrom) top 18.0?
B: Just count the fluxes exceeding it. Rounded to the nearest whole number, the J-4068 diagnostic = 3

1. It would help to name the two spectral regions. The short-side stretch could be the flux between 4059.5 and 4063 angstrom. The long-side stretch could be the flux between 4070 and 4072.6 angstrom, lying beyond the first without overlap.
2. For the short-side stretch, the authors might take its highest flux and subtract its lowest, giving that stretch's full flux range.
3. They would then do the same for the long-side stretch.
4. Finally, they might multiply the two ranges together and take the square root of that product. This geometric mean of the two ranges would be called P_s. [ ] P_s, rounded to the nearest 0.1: 2.5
